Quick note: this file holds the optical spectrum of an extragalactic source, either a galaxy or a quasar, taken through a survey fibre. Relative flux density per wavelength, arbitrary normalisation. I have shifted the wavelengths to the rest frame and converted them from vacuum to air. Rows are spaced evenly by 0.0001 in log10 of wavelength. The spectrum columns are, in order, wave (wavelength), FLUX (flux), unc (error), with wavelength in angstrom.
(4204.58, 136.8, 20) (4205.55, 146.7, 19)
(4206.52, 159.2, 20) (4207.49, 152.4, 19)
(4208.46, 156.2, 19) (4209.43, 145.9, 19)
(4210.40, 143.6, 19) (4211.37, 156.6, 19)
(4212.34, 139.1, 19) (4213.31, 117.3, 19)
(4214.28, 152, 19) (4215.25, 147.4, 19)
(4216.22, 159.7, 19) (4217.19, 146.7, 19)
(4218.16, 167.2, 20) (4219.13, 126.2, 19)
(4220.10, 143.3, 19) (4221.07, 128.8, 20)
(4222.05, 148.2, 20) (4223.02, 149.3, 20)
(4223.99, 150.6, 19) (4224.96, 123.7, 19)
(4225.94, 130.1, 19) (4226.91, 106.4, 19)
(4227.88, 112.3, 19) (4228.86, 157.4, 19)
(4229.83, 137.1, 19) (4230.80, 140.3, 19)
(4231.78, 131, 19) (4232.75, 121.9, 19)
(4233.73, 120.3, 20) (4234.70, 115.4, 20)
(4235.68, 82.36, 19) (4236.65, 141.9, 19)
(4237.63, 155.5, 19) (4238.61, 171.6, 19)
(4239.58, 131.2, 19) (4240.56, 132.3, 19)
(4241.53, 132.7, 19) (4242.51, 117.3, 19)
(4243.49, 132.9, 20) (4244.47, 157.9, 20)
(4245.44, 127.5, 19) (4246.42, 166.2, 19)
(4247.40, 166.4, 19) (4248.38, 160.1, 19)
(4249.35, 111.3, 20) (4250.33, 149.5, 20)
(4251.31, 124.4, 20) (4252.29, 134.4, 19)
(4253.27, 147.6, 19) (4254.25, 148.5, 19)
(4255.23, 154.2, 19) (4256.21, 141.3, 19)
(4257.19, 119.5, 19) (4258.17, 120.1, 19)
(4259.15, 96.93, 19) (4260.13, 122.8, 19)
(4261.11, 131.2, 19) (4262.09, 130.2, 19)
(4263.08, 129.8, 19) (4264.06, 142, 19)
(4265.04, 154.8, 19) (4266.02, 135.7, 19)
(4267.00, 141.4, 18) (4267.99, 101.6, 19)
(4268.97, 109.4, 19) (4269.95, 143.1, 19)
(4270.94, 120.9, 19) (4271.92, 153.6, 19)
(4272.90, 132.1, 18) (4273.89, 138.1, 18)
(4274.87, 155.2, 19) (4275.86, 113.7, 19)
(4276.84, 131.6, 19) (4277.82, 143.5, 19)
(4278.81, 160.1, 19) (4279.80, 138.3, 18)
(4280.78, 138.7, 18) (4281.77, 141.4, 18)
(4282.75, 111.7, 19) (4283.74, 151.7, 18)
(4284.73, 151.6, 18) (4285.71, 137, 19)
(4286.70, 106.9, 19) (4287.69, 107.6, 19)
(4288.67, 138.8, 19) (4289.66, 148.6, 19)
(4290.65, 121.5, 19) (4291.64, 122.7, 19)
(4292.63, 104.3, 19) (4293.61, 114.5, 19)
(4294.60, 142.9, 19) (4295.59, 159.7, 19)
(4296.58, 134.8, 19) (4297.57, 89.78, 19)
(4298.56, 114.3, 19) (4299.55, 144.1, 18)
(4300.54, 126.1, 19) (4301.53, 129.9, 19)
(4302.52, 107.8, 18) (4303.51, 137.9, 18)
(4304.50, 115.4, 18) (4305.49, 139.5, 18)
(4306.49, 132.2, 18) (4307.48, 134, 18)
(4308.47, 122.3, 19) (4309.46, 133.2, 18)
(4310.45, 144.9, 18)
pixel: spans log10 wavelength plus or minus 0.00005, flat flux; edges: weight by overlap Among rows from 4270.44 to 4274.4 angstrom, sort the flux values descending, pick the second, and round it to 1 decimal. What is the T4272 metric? 138.1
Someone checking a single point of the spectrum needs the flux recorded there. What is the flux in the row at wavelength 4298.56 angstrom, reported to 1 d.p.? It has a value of 114.3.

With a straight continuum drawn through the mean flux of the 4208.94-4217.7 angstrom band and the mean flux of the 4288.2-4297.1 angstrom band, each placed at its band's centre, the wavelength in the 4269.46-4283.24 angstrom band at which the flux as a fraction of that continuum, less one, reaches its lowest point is 4282.75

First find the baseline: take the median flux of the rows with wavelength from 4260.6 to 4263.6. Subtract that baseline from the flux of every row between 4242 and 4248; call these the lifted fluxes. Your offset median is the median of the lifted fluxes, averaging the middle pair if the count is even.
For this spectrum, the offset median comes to 15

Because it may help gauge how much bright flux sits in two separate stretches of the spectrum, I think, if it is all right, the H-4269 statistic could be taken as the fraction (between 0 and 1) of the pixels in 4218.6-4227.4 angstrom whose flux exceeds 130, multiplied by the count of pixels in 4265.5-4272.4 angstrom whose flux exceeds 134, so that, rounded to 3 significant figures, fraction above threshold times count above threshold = 2.22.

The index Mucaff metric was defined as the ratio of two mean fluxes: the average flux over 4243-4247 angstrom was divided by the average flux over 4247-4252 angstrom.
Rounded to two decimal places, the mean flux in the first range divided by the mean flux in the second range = 1.03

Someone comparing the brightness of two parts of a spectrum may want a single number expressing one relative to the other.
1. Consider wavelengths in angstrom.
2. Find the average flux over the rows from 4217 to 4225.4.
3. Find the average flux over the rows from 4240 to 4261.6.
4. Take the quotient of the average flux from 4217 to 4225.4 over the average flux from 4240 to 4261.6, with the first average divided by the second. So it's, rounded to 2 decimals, 1.05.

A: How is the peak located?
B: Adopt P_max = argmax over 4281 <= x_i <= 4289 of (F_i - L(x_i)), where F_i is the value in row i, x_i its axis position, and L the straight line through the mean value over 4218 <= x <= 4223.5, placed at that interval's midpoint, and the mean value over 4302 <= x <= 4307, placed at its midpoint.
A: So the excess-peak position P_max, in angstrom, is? 4284.73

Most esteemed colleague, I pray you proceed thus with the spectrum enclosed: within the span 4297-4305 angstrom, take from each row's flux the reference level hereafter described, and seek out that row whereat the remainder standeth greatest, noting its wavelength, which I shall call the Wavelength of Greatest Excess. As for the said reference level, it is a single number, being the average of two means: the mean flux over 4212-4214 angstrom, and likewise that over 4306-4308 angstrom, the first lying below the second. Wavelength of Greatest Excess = 4299.55 angstrom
